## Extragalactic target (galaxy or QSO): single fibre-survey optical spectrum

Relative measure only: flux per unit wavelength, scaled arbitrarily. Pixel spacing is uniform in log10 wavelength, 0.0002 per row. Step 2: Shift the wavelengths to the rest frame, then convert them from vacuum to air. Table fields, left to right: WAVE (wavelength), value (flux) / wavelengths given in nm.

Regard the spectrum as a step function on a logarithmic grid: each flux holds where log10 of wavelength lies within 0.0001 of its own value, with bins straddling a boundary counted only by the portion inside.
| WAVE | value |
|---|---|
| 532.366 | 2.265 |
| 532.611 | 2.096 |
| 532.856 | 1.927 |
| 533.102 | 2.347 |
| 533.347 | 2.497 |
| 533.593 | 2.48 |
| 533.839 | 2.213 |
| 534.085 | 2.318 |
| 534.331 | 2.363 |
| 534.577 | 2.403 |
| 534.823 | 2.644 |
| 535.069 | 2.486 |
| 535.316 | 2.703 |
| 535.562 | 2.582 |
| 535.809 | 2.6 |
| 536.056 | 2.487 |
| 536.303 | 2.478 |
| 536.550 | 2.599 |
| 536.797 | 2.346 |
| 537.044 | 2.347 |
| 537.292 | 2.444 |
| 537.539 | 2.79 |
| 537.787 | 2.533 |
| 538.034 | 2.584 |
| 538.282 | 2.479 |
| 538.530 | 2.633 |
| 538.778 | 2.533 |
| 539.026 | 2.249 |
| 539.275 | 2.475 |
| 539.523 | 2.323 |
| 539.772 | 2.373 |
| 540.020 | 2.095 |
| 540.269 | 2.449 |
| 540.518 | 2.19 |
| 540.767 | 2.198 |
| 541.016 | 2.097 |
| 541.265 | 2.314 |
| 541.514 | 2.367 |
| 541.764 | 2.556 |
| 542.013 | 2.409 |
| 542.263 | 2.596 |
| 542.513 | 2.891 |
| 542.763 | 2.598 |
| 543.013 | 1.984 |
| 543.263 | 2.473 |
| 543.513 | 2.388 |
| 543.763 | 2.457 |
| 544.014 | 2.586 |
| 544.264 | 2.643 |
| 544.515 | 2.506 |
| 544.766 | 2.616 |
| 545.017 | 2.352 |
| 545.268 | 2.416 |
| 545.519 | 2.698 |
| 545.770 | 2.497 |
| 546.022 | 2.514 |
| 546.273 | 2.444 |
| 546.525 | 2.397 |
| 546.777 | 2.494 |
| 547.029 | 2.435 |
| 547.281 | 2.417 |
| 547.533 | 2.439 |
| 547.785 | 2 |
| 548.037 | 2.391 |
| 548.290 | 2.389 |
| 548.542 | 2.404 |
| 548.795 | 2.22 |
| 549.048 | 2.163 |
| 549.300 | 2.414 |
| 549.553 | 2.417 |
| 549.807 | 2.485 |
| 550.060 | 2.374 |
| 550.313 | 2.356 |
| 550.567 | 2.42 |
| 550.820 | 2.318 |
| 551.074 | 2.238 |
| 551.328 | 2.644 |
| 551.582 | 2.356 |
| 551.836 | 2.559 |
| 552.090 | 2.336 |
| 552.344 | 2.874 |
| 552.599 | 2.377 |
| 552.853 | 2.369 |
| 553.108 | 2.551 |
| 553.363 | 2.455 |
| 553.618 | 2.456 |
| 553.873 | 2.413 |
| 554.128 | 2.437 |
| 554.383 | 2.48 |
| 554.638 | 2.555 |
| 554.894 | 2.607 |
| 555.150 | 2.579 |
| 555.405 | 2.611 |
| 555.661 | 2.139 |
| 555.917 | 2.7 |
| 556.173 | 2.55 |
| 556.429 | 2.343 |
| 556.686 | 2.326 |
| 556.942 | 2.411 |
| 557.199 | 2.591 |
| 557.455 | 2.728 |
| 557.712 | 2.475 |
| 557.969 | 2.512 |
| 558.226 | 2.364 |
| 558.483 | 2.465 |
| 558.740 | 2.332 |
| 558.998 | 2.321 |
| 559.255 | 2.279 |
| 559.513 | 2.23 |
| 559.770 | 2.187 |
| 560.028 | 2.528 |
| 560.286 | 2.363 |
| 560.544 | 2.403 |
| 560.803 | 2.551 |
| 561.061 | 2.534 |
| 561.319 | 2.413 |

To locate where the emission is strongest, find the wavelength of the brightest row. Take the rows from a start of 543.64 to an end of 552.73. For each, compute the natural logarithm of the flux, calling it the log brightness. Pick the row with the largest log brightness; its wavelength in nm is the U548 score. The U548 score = 552.344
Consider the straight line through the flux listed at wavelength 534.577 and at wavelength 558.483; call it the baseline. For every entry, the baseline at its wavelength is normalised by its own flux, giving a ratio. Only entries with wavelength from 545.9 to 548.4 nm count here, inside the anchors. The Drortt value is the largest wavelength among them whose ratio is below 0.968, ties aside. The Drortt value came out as 546.022 nm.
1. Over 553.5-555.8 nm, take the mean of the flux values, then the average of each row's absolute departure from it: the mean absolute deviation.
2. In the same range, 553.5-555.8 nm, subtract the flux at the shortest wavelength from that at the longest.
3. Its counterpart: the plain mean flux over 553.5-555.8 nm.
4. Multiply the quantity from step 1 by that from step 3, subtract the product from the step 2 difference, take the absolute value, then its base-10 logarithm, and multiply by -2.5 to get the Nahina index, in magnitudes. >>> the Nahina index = 0.6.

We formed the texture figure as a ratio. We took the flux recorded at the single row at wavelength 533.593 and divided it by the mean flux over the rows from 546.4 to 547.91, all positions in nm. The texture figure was 1.05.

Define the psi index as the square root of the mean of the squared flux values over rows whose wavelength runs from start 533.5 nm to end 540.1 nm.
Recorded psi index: 2.470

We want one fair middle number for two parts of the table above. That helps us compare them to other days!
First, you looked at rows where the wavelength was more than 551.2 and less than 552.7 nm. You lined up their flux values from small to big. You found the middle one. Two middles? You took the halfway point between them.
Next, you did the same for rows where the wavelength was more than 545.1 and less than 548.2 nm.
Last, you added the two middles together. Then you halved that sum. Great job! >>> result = 2.45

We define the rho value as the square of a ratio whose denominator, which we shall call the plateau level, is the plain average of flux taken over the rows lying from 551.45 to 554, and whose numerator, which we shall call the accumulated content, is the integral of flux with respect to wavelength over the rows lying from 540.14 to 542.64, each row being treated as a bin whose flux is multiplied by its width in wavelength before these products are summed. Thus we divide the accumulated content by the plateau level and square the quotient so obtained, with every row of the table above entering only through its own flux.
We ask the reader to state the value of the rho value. 5.9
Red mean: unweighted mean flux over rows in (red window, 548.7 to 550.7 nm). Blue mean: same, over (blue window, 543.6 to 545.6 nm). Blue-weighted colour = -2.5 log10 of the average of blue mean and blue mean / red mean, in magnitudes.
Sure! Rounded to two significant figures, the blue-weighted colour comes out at -0.64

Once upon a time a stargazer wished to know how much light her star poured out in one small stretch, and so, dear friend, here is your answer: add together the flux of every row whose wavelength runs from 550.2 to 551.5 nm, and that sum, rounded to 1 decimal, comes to 12.0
